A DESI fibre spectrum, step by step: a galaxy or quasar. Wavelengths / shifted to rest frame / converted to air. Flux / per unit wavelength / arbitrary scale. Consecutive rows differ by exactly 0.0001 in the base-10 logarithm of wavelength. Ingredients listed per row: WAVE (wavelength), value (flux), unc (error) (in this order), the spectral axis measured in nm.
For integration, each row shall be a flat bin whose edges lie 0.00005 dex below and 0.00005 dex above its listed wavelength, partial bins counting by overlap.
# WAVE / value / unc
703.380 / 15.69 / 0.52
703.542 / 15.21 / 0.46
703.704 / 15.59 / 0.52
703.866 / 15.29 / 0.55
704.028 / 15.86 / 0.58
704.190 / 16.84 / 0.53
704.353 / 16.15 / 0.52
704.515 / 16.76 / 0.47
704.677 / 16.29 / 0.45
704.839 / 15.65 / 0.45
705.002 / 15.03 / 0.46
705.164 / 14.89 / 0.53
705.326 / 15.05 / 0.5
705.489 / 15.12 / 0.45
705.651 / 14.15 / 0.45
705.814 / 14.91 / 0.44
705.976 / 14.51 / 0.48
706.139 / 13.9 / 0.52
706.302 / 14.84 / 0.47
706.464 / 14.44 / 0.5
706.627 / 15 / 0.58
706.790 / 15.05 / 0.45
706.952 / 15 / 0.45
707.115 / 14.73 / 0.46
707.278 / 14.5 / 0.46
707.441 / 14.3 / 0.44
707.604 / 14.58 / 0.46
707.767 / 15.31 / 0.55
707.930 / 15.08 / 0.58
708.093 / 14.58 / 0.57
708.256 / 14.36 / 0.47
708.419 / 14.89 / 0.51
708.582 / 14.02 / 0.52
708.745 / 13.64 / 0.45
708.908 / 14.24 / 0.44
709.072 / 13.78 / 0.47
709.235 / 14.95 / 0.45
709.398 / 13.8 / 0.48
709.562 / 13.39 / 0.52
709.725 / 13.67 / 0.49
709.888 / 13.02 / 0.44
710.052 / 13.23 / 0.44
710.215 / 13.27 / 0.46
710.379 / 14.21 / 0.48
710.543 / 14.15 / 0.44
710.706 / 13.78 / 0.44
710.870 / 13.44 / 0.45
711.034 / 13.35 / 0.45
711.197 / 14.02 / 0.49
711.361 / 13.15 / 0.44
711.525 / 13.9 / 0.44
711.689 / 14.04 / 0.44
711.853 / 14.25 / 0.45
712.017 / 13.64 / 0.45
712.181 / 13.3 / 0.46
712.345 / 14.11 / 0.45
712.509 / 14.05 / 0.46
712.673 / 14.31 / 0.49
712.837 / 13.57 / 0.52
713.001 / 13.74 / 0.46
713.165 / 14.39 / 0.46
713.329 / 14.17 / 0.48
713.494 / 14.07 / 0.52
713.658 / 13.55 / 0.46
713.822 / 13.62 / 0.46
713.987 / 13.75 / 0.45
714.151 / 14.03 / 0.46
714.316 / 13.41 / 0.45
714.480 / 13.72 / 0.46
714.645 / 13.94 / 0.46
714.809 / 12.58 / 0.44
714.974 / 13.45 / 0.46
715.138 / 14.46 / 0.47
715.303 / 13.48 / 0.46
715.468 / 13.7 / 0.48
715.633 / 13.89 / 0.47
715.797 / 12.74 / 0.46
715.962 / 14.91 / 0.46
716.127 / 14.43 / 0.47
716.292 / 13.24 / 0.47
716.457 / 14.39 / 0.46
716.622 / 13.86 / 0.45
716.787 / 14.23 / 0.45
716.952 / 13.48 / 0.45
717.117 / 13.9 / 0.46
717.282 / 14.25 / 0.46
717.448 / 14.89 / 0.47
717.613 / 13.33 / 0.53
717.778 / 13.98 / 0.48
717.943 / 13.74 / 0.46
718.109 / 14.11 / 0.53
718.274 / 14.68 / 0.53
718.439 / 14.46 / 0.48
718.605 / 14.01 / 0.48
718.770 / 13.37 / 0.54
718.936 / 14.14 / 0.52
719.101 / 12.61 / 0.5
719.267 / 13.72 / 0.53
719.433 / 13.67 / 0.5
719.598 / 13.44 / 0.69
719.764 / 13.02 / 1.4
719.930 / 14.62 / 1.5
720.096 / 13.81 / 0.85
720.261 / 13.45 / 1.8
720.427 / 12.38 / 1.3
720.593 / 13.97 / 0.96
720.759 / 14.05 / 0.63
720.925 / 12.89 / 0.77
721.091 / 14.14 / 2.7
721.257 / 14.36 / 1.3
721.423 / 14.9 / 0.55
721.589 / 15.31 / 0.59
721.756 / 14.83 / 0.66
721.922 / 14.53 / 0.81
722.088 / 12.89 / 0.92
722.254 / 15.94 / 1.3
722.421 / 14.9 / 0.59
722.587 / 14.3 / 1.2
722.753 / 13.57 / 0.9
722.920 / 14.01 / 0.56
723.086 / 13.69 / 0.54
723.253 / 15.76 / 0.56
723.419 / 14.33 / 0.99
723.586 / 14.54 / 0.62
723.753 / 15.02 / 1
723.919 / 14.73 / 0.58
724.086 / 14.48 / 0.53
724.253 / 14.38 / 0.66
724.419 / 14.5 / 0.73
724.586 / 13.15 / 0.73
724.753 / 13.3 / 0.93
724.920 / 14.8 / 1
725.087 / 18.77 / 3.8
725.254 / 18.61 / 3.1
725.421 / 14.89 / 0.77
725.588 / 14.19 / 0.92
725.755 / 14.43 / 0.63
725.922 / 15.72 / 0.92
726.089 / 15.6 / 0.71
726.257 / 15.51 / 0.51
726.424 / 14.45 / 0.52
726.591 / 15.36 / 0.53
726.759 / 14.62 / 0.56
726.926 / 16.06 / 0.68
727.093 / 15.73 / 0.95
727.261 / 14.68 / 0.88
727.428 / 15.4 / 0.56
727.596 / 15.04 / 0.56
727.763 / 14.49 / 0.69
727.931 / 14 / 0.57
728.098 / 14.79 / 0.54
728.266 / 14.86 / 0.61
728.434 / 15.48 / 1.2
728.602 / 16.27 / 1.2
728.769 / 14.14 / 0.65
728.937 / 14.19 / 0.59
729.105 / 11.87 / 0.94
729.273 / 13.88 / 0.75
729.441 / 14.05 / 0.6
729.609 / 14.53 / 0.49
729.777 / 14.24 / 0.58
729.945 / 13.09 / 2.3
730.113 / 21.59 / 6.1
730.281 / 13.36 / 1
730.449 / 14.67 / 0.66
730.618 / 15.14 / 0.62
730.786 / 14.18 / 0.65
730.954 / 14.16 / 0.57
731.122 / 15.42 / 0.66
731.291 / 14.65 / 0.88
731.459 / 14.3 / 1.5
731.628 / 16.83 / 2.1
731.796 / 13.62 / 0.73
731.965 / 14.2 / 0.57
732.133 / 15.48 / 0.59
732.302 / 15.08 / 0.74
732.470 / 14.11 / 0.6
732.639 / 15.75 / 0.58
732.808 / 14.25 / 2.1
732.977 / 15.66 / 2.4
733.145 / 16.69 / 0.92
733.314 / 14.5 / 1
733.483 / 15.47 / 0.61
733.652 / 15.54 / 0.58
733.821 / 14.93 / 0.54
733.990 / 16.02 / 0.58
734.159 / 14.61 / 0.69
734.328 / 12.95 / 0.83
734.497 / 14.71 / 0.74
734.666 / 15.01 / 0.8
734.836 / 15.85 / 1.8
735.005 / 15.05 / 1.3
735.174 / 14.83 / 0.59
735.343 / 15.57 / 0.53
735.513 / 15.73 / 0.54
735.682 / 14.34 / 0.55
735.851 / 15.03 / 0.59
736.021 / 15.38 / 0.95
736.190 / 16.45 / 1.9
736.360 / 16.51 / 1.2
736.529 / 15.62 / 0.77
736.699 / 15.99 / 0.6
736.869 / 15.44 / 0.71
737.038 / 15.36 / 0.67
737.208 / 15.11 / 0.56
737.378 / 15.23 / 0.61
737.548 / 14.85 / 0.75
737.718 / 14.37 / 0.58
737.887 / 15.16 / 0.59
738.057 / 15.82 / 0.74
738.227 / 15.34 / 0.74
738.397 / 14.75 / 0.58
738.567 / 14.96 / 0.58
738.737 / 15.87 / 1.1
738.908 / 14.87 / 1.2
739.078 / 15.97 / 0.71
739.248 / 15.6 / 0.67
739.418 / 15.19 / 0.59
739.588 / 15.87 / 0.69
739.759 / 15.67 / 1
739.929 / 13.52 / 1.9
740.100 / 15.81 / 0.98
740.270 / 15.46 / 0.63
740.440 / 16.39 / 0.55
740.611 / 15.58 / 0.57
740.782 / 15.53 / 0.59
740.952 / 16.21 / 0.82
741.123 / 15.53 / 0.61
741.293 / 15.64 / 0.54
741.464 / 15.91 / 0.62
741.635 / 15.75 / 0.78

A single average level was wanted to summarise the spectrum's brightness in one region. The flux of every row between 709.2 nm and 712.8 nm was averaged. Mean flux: 13.8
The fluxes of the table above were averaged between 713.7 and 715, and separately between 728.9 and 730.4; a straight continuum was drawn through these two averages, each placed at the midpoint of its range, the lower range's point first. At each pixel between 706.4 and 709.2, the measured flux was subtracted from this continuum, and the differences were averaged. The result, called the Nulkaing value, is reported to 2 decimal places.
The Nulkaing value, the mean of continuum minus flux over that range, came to -1.42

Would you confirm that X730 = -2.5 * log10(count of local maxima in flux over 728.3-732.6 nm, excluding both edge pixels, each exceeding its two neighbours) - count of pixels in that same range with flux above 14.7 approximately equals -10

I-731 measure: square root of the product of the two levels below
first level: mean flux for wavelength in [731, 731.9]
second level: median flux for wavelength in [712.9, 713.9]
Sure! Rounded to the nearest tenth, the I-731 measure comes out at 14.4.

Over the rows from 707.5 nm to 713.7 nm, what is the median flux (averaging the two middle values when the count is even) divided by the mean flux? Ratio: 1.003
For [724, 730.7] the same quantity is 0.979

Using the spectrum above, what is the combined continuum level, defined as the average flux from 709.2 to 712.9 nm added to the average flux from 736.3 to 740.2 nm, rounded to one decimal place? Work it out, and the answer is 29.1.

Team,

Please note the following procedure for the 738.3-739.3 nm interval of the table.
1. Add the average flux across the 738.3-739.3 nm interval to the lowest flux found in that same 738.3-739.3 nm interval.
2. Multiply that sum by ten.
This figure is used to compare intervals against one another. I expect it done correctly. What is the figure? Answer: 301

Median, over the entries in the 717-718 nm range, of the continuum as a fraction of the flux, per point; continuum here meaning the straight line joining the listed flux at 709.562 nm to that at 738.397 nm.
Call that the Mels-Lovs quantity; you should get 0.99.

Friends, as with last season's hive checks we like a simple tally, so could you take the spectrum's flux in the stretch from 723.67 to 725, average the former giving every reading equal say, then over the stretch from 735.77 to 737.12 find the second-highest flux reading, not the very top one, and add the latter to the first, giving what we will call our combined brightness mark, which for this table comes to 30.7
